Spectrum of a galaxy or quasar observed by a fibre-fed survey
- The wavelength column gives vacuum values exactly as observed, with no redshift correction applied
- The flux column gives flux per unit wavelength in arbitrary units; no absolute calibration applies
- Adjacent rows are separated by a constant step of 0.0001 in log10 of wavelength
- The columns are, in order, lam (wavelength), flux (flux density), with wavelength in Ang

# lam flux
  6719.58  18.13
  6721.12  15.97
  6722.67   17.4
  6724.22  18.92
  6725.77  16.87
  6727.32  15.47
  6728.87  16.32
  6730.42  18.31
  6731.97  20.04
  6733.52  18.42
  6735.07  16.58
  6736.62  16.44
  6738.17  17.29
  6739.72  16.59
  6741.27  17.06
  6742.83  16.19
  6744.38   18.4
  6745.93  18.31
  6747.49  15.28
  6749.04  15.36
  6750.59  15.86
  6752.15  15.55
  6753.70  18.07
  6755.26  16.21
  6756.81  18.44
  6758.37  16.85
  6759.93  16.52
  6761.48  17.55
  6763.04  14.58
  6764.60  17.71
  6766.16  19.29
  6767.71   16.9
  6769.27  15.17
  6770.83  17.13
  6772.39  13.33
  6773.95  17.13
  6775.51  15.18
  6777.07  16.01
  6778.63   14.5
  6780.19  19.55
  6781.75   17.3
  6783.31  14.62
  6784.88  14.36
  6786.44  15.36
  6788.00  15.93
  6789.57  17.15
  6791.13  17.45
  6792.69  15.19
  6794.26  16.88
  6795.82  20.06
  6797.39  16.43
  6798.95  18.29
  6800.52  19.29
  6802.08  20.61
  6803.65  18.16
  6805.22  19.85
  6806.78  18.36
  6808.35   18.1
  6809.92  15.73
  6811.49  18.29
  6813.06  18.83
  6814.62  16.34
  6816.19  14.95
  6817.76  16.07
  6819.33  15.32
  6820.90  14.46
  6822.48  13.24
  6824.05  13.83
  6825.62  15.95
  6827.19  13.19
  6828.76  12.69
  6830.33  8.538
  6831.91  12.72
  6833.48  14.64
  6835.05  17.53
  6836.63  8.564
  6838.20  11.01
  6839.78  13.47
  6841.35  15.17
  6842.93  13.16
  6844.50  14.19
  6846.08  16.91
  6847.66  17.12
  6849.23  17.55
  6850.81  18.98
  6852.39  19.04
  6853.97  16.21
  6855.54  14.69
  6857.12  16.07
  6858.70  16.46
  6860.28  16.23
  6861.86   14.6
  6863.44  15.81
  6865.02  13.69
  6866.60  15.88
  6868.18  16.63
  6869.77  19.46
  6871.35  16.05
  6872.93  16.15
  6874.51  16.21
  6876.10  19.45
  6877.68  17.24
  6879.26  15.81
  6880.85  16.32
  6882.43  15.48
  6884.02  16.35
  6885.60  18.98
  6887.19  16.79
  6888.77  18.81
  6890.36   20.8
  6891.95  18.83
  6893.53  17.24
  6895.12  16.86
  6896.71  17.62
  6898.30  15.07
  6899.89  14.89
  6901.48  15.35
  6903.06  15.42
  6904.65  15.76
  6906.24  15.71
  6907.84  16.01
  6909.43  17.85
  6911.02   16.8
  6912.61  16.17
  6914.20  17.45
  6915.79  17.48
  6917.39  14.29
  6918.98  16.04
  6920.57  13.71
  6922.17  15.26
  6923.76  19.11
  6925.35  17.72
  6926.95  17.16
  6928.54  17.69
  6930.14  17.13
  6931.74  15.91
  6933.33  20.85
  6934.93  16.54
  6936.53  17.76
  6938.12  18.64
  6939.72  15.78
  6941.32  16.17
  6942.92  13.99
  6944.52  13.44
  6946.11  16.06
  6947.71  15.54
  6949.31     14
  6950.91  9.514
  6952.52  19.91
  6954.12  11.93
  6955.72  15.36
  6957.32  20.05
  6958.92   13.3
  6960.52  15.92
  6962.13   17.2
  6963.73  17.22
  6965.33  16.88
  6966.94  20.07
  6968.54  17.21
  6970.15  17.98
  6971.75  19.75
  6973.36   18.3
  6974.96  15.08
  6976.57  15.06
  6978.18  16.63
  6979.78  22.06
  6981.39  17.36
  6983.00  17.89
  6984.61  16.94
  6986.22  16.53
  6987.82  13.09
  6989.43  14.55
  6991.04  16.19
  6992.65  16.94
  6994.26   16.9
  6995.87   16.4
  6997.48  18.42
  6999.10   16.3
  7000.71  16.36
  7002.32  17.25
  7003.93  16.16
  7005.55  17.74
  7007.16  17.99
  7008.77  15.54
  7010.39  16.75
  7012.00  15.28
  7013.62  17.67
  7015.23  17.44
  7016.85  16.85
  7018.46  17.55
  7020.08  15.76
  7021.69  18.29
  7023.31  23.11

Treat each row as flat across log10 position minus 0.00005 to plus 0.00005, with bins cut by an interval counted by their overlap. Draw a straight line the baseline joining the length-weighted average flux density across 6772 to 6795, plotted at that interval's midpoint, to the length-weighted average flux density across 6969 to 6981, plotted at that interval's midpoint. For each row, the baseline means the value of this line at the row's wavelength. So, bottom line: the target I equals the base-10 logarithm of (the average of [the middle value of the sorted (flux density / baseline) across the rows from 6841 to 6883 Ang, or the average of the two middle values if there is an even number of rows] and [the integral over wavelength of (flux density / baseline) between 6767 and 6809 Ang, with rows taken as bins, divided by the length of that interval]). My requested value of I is 0.004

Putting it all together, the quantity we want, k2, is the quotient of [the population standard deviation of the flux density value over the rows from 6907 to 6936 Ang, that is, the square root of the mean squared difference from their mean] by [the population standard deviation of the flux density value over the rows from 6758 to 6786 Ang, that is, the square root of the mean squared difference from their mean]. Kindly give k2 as 0.96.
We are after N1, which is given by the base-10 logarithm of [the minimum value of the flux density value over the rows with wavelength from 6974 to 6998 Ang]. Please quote 1.12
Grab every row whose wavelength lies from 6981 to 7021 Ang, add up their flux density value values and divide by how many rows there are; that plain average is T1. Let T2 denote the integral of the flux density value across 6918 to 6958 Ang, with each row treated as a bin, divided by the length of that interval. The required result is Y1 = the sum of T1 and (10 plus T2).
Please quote 42.8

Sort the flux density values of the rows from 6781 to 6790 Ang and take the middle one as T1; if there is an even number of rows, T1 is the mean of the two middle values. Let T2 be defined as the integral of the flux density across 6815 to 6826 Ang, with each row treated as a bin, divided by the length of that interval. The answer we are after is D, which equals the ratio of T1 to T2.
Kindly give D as 1.05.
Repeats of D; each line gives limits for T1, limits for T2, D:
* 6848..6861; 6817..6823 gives 1.10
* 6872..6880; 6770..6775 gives 1.03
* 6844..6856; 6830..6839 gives 1.38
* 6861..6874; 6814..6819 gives 1.02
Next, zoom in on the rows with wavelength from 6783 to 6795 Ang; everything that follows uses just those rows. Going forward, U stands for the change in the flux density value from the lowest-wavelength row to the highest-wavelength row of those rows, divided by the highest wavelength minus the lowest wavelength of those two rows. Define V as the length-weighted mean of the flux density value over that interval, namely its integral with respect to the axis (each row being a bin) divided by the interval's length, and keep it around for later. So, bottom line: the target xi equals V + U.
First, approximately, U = 0.21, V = 15.9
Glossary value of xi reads 16.1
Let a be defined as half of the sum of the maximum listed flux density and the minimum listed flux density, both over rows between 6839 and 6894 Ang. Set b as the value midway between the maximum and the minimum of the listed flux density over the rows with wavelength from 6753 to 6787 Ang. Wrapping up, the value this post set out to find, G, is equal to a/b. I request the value 1.03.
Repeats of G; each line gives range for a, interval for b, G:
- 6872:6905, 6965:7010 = 1.02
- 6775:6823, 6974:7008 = 0.96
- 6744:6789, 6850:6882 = 0.99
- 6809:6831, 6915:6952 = 0.90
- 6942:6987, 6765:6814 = 0.93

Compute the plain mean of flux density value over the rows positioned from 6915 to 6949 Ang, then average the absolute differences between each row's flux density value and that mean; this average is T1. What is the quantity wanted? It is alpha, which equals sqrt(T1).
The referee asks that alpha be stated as 1.20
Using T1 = 1.45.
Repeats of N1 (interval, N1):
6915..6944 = 1.14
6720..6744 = 1.19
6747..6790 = 1.12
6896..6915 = 1.17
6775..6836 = 0.93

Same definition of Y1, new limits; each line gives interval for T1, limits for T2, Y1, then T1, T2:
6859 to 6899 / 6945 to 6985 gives 43.6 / 16.9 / 16.7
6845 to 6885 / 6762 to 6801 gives 43.2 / 16.6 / 16.6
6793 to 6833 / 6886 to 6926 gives 42.9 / 16.2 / 16.7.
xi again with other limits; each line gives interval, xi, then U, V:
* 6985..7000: 16.2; -0.02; 16.2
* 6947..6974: 16.6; 0.11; 16.5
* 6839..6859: 16.2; 0.16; 16.1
